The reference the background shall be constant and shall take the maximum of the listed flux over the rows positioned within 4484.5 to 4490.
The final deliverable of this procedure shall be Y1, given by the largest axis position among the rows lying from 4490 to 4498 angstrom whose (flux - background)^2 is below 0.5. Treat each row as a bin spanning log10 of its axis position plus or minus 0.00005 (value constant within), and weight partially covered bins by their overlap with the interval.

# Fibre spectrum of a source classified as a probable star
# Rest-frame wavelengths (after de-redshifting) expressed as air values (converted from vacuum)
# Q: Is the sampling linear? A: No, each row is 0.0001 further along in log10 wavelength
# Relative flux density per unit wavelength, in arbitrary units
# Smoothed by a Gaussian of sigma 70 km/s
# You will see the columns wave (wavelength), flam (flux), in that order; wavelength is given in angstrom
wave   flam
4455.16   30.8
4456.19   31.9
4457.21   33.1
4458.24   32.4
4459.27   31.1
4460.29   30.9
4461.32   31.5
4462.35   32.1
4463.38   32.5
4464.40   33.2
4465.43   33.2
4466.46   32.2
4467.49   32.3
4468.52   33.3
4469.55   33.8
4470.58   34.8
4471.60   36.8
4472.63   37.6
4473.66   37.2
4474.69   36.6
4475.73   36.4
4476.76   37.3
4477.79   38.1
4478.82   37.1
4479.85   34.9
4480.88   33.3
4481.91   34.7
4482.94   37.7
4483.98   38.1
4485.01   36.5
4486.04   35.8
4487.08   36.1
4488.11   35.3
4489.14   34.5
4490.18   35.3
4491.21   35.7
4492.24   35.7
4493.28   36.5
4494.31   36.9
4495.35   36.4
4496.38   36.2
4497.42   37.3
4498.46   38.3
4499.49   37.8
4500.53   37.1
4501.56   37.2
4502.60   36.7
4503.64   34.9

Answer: 4496.38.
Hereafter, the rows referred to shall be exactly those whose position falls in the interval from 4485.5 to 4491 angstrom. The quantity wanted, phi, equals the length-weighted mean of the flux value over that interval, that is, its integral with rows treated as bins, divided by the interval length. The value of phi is 35.4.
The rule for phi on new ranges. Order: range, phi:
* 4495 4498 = 36.6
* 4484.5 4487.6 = 36.1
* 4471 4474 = 37.2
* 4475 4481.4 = 36.2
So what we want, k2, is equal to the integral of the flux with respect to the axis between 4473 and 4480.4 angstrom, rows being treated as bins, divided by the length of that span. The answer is 36.8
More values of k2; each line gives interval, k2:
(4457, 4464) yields 31.9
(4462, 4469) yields 32.7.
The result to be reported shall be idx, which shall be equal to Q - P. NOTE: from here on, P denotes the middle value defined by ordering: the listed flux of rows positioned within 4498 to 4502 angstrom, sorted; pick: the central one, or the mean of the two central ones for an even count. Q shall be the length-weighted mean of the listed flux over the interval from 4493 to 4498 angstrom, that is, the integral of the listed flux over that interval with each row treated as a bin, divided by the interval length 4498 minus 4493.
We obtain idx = -0.8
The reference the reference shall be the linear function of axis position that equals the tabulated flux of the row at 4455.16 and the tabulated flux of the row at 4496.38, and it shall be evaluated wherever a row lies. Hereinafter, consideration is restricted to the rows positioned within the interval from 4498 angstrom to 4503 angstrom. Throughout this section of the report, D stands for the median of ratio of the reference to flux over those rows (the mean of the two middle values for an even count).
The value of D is 0.99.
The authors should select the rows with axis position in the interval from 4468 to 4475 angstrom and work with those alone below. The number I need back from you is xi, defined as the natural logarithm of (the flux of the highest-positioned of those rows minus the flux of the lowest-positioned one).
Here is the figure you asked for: 1.2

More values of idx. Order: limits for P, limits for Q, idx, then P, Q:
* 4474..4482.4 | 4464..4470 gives -3.6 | 36.5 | 32.9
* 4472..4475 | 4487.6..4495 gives -1.5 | 37.2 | 35.7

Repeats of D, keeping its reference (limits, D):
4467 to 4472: 0.97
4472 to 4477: 0.90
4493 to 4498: 0.98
